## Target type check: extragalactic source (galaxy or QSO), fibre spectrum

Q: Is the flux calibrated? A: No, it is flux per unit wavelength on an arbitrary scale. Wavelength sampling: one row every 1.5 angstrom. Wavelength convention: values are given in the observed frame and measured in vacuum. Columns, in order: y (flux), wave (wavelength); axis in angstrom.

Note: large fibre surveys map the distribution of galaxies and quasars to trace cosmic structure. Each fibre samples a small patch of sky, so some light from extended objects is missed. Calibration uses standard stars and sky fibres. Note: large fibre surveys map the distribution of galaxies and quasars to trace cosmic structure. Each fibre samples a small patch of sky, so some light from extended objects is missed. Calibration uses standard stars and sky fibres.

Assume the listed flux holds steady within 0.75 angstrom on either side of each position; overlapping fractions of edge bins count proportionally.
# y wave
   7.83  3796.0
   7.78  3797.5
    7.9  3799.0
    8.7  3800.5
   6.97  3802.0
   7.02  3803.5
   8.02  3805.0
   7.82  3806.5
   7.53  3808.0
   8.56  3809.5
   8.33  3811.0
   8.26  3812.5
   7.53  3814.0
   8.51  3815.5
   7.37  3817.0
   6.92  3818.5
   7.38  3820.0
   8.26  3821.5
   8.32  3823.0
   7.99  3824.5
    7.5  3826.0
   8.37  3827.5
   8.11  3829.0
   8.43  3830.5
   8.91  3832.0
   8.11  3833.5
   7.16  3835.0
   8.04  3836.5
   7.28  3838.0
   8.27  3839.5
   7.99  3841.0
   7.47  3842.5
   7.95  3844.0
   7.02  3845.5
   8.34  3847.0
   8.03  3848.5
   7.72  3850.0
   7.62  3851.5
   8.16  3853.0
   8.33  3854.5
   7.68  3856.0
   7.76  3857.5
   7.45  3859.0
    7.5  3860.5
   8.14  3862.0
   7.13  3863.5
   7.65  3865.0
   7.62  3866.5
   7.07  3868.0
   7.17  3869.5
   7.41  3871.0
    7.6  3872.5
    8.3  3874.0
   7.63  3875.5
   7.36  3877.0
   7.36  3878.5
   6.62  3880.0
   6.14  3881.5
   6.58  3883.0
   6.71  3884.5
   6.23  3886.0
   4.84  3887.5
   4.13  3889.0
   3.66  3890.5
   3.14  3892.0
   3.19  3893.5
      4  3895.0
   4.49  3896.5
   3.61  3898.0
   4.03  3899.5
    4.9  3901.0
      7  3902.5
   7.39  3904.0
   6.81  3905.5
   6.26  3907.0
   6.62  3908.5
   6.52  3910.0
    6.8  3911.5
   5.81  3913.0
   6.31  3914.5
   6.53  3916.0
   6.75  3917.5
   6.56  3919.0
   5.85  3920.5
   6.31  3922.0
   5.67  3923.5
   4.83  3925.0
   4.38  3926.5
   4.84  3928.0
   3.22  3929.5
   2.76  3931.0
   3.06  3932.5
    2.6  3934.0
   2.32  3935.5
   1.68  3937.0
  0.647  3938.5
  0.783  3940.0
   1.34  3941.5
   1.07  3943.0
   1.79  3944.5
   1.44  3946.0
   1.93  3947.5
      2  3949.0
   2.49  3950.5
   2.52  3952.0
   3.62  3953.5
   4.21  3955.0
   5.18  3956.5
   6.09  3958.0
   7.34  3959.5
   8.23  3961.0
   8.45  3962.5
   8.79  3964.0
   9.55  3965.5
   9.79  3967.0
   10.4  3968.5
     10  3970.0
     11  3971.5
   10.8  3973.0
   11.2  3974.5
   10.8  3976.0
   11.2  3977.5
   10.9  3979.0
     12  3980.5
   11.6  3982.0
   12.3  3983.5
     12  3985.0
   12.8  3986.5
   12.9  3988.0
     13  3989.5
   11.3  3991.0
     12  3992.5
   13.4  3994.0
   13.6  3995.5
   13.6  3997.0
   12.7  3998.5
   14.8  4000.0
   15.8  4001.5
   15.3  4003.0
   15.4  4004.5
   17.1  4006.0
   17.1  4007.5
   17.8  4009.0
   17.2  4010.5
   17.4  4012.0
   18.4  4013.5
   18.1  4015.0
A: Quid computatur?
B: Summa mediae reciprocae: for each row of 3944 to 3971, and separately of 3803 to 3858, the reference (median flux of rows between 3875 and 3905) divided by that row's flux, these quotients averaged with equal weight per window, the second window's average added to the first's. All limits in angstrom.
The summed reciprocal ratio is 2.2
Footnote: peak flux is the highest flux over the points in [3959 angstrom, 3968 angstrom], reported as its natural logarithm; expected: 2.28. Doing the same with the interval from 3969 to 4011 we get 2.88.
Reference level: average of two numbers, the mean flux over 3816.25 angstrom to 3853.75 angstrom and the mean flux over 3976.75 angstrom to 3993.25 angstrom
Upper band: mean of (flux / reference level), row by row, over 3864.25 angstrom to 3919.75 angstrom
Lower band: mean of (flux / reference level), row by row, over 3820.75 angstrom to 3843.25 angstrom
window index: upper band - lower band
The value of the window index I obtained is -0.19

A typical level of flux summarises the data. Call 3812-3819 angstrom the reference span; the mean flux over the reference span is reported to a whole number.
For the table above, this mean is 8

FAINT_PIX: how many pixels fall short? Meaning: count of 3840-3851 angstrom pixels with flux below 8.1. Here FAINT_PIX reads 6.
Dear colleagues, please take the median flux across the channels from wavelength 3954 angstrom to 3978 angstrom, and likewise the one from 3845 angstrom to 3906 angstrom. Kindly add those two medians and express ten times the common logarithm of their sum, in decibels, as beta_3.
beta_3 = 12.3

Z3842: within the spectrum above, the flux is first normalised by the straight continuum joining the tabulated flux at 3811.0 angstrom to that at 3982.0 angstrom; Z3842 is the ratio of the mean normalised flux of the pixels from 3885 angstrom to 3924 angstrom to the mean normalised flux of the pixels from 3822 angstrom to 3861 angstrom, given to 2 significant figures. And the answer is 0.61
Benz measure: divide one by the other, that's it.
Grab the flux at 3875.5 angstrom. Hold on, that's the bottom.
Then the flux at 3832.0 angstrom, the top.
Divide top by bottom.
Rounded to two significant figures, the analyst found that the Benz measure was 1.2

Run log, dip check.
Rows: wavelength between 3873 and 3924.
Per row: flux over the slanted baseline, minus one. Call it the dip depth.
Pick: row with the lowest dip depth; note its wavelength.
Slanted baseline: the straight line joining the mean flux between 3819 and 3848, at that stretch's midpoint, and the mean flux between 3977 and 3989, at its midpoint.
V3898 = 3892.0 angstrom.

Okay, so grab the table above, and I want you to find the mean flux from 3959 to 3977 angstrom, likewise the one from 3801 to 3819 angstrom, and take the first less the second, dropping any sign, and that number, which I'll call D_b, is 2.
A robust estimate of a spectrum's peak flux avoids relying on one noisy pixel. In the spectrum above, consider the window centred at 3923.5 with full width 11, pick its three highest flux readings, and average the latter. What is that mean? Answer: 6.2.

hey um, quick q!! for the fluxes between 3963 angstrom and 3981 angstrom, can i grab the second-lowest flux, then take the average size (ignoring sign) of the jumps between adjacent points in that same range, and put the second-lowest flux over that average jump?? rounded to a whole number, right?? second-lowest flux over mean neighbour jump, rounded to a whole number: 18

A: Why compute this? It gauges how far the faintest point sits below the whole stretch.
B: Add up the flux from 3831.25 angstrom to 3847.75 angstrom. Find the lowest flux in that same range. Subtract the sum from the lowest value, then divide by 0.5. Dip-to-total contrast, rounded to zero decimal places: -159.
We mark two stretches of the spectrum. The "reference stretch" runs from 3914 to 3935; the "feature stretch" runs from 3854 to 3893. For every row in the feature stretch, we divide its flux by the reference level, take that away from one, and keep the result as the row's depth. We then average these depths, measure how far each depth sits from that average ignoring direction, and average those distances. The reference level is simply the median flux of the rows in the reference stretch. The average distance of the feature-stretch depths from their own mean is 0.195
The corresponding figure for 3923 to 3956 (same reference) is 0.214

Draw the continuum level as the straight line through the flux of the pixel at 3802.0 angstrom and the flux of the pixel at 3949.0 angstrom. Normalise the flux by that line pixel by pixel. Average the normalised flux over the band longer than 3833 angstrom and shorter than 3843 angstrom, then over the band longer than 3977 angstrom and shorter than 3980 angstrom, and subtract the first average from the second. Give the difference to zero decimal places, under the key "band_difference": 10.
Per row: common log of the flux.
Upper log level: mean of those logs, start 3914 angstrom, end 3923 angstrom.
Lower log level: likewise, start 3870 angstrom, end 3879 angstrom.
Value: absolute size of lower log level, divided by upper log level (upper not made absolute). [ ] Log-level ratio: 1.1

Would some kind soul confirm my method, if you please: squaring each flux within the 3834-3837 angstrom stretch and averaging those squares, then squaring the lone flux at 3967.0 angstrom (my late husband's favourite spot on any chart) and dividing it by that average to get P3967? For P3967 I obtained 1.7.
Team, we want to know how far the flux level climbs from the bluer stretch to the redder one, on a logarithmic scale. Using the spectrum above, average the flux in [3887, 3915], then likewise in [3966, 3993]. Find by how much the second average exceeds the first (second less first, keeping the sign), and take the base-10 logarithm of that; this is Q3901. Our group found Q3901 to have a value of 0.79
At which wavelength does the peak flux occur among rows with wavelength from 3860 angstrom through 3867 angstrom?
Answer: 3862.0 angstrom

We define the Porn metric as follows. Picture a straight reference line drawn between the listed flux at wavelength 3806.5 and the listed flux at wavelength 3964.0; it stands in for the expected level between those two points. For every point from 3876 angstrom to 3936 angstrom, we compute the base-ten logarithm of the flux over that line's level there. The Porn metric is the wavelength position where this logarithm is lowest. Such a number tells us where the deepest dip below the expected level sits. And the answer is 3935.5 angstrom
